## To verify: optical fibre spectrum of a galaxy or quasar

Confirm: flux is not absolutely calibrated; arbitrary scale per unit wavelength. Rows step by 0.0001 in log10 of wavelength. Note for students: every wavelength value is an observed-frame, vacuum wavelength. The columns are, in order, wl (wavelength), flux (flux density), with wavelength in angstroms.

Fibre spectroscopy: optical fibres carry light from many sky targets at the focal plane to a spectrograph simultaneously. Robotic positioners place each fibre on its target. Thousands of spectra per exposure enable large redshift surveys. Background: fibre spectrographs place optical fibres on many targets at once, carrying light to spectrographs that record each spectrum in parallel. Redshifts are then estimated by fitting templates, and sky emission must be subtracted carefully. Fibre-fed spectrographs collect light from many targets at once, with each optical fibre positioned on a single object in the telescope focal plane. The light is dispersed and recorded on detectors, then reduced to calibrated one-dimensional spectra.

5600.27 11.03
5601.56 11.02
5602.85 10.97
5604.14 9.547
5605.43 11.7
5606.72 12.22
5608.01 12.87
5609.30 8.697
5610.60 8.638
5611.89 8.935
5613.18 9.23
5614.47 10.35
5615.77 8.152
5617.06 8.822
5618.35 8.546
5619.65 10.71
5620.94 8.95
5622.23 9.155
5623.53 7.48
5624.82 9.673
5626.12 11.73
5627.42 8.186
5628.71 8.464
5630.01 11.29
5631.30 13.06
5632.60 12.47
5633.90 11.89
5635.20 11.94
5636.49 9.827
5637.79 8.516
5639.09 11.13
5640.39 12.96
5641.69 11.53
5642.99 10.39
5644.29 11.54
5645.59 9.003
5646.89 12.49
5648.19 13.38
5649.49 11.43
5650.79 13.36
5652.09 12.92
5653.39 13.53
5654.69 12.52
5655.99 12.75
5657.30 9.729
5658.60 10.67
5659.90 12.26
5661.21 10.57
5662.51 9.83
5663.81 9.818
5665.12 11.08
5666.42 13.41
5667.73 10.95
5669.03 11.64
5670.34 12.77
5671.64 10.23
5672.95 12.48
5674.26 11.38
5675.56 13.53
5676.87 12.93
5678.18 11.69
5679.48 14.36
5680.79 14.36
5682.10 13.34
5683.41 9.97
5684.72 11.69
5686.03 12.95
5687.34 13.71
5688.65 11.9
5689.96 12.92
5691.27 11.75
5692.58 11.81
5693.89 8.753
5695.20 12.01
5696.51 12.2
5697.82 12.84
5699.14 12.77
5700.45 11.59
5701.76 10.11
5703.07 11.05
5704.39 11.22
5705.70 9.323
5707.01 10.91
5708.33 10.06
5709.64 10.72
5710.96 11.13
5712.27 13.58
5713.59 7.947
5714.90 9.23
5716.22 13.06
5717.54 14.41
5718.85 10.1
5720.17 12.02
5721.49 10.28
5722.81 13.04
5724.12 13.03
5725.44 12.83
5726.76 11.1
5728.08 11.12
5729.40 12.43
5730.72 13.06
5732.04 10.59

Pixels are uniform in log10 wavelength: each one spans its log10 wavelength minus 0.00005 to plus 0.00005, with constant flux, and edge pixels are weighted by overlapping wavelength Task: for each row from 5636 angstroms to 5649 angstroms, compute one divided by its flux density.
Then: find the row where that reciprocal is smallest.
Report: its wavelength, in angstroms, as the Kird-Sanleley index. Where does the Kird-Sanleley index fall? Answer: 5648.19 angstroms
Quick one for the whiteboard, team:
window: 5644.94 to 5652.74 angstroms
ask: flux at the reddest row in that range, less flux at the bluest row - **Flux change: 3.9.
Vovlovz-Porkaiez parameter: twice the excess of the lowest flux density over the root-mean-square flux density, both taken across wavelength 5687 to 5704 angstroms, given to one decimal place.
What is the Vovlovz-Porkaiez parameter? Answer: -6.2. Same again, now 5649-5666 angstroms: -3.8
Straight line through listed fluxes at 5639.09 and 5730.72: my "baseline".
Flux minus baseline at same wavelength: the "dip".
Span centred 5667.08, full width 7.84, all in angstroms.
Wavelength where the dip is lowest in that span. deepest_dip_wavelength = 5663.81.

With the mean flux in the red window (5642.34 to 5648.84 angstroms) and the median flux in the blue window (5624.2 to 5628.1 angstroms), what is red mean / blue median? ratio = 1.17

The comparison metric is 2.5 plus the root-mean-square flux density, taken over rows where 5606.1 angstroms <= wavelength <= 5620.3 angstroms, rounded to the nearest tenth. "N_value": 12.4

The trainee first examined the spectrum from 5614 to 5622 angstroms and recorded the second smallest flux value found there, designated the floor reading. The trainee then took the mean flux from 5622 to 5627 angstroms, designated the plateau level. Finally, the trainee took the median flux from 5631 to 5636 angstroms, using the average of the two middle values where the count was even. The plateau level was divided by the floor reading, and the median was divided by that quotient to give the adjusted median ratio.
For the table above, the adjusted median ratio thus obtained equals 11.0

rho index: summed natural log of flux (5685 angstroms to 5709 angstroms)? 43.9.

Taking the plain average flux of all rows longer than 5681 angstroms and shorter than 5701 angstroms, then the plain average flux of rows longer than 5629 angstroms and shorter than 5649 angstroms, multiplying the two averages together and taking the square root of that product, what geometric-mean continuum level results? 11.7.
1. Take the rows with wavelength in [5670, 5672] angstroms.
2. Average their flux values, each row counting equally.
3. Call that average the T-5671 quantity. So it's 11.5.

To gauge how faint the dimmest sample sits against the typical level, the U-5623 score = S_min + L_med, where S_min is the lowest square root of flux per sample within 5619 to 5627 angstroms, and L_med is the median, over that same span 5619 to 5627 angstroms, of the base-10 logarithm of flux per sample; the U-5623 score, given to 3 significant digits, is 3.71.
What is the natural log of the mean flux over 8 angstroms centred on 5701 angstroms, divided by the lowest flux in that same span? 0.14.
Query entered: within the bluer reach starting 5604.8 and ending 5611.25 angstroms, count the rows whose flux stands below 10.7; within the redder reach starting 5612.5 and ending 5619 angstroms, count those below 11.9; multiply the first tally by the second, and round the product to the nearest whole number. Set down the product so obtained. 10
